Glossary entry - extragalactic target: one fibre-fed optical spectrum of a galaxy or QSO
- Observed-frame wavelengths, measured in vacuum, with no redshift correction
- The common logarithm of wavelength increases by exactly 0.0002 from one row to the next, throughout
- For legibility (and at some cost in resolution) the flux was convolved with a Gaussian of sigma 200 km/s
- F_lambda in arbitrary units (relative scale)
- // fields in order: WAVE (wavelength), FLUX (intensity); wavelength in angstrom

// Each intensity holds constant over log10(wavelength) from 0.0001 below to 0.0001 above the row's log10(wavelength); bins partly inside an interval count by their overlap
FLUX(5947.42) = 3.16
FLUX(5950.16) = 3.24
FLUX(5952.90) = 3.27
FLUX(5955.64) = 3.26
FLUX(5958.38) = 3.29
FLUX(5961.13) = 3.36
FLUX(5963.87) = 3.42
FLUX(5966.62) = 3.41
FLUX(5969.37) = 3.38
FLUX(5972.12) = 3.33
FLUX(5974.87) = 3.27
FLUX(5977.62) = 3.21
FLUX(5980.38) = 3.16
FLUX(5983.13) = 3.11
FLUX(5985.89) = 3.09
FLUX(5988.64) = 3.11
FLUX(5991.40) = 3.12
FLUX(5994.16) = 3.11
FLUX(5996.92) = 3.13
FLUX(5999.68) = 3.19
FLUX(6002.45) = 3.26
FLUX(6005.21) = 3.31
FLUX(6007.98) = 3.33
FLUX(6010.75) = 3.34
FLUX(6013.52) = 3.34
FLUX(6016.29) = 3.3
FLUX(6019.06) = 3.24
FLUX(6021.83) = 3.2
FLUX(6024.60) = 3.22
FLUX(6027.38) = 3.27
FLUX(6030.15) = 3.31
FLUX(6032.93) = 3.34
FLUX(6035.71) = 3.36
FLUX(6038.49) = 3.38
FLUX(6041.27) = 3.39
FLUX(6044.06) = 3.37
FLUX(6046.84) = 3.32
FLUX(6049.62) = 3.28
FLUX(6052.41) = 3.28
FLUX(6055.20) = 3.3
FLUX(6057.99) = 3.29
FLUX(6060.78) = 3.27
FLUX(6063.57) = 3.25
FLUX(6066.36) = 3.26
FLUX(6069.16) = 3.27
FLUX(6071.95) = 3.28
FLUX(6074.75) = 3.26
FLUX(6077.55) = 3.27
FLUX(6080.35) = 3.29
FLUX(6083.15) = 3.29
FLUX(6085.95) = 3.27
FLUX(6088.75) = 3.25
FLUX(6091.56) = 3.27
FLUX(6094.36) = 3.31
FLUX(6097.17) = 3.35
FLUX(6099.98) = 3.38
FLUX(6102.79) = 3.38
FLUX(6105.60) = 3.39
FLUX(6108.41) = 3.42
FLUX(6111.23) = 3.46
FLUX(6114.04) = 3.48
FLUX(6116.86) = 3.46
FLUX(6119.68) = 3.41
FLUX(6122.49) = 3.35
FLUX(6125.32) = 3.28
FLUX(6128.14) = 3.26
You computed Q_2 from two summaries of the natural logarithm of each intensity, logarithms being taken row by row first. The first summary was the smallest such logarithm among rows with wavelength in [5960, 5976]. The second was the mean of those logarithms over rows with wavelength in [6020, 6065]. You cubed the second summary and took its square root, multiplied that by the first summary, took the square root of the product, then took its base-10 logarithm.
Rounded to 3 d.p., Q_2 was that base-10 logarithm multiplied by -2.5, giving -0.237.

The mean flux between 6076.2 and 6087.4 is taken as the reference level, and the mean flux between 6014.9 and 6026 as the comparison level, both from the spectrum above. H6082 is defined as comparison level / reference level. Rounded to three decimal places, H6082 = 0.988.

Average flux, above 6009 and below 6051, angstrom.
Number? 3.31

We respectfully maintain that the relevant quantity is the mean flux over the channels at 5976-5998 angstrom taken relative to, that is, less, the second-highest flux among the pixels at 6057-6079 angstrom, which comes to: -0.15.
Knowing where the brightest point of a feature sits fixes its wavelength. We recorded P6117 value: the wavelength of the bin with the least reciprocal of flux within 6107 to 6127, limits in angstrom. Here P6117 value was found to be 6114.04 angstrom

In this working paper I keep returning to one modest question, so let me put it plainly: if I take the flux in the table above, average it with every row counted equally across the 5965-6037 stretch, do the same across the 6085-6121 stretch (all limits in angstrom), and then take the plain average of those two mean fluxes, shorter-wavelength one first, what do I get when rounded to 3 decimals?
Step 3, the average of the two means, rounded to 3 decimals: 3.310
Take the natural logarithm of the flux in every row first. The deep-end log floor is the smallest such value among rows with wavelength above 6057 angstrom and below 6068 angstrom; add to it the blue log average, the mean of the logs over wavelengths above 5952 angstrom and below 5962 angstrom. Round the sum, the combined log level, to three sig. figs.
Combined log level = 2.37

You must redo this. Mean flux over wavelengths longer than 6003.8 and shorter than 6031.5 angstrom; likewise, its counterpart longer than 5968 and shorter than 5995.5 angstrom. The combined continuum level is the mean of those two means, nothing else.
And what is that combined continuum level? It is 3.24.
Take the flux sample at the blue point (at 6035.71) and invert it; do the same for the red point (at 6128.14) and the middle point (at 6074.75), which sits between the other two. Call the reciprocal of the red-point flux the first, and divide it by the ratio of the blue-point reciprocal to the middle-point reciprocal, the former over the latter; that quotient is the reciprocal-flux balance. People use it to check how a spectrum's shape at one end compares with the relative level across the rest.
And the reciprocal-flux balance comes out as 0.316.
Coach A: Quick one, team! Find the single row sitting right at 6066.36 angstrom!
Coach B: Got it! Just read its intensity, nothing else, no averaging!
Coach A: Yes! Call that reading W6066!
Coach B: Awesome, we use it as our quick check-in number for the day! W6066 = 3.26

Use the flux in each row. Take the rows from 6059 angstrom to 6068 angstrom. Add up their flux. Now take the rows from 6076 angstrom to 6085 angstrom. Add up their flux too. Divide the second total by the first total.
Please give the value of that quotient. 1.01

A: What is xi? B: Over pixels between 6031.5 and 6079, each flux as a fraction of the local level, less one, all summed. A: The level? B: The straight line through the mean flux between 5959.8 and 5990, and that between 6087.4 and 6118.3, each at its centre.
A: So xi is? -0.15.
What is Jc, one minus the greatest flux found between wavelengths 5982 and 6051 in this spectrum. -2.39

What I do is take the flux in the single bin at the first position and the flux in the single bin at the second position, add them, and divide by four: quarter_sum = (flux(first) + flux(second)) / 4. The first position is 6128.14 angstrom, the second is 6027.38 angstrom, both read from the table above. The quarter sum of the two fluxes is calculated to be 1.63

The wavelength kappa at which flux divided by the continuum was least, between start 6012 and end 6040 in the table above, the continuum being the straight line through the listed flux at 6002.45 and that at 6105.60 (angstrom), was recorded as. 6021.83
